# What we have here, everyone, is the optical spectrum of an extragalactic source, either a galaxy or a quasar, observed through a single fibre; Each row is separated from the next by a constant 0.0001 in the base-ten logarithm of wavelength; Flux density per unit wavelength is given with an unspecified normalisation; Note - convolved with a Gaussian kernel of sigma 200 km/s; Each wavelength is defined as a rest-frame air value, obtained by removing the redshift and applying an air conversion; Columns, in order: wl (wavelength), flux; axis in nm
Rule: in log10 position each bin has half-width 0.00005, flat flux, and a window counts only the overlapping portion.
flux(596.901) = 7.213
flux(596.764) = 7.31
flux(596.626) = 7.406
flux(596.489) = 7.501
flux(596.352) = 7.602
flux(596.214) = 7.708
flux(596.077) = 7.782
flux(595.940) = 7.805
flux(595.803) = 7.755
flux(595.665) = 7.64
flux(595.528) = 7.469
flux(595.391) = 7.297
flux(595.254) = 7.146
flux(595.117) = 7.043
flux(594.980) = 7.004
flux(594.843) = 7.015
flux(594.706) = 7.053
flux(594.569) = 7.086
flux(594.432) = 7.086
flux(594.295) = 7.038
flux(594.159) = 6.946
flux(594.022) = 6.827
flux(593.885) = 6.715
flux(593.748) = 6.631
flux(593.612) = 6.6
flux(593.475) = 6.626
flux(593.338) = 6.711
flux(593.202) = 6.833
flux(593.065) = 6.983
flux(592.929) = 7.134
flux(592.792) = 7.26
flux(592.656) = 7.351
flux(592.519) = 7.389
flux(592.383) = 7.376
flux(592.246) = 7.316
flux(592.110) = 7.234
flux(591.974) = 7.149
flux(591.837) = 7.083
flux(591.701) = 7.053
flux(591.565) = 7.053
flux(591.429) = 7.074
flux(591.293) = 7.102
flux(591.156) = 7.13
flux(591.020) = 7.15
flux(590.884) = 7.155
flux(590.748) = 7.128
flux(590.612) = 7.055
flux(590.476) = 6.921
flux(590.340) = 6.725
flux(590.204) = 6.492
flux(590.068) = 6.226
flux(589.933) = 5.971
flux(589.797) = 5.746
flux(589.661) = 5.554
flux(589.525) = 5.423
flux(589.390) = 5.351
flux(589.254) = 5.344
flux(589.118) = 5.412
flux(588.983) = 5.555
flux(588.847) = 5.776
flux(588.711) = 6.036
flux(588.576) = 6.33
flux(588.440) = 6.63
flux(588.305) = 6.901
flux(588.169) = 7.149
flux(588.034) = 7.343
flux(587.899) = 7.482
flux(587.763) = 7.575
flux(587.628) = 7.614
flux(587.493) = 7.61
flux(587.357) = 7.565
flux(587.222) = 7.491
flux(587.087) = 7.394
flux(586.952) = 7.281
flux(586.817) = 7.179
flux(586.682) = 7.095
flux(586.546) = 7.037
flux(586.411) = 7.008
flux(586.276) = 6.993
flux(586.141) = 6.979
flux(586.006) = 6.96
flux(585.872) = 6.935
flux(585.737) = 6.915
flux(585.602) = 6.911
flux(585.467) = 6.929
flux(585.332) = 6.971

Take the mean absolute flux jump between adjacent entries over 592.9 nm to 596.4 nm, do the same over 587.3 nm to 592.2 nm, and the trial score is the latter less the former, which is 0.042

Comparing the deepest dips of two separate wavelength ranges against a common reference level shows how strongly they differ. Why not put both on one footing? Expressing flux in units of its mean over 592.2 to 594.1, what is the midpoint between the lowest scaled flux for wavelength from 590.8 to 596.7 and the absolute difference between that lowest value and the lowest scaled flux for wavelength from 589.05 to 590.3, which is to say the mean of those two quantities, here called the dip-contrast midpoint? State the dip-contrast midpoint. 0.56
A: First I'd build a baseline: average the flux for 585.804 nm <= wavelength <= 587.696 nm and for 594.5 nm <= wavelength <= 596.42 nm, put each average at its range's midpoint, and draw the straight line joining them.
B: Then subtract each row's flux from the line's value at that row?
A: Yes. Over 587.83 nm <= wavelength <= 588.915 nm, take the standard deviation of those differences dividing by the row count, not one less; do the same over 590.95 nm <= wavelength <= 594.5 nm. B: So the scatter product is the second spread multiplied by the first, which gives 0.14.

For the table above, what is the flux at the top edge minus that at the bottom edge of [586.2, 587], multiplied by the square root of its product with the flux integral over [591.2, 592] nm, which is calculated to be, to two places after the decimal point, 0.37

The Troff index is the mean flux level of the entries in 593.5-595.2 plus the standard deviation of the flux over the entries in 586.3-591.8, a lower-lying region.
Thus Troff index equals 7.6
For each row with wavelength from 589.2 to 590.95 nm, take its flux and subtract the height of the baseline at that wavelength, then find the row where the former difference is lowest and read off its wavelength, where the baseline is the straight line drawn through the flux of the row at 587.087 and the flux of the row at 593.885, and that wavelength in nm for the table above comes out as 589.254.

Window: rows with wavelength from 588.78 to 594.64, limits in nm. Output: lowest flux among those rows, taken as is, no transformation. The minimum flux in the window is 5.344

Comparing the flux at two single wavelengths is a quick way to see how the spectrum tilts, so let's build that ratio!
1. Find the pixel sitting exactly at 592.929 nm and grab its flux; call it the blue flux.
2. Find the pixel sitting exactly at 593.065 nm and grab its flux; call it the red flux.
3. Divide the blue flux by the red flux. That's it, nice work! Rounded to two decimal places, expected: 1.02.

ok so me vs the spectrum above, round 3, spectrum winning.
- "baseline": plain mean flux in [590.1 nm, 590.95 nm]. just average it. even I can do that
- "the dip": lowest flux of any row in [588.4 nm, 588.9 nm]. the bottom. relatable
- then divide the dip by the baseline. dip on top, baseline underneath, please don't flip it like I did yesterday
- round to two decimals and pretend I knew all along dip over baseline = 0.84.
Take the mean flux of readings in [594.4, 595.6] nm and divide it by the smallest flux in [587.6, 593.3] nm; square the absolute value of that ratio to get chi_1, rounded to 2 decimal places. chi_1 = 1.78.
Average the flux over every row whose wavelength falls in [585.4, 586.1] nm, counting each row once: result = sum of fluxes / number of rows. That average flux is 6.9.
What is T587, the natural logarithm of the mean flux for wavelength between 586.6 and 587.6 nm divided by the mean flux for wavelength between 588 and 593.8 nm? 0.10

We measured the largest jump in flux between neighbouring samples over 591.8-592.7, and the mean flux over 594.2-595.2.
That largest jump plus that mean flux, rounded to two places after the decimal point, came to 7.13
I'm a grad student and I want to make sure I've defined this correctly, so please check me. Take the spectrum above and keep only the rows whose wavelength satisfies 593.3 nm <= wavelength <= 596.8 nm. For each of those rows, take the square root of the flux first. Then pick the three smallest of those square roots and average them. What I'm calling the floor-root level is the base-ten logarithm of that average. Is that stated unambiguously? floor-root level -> 0.410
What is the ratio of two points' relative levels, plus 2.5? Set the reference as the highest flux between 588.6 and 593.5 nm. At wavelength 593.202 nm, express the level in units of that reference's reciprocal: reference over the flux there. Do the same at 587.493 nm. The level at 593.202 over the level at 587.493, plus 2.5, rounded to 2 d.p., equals 3.61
